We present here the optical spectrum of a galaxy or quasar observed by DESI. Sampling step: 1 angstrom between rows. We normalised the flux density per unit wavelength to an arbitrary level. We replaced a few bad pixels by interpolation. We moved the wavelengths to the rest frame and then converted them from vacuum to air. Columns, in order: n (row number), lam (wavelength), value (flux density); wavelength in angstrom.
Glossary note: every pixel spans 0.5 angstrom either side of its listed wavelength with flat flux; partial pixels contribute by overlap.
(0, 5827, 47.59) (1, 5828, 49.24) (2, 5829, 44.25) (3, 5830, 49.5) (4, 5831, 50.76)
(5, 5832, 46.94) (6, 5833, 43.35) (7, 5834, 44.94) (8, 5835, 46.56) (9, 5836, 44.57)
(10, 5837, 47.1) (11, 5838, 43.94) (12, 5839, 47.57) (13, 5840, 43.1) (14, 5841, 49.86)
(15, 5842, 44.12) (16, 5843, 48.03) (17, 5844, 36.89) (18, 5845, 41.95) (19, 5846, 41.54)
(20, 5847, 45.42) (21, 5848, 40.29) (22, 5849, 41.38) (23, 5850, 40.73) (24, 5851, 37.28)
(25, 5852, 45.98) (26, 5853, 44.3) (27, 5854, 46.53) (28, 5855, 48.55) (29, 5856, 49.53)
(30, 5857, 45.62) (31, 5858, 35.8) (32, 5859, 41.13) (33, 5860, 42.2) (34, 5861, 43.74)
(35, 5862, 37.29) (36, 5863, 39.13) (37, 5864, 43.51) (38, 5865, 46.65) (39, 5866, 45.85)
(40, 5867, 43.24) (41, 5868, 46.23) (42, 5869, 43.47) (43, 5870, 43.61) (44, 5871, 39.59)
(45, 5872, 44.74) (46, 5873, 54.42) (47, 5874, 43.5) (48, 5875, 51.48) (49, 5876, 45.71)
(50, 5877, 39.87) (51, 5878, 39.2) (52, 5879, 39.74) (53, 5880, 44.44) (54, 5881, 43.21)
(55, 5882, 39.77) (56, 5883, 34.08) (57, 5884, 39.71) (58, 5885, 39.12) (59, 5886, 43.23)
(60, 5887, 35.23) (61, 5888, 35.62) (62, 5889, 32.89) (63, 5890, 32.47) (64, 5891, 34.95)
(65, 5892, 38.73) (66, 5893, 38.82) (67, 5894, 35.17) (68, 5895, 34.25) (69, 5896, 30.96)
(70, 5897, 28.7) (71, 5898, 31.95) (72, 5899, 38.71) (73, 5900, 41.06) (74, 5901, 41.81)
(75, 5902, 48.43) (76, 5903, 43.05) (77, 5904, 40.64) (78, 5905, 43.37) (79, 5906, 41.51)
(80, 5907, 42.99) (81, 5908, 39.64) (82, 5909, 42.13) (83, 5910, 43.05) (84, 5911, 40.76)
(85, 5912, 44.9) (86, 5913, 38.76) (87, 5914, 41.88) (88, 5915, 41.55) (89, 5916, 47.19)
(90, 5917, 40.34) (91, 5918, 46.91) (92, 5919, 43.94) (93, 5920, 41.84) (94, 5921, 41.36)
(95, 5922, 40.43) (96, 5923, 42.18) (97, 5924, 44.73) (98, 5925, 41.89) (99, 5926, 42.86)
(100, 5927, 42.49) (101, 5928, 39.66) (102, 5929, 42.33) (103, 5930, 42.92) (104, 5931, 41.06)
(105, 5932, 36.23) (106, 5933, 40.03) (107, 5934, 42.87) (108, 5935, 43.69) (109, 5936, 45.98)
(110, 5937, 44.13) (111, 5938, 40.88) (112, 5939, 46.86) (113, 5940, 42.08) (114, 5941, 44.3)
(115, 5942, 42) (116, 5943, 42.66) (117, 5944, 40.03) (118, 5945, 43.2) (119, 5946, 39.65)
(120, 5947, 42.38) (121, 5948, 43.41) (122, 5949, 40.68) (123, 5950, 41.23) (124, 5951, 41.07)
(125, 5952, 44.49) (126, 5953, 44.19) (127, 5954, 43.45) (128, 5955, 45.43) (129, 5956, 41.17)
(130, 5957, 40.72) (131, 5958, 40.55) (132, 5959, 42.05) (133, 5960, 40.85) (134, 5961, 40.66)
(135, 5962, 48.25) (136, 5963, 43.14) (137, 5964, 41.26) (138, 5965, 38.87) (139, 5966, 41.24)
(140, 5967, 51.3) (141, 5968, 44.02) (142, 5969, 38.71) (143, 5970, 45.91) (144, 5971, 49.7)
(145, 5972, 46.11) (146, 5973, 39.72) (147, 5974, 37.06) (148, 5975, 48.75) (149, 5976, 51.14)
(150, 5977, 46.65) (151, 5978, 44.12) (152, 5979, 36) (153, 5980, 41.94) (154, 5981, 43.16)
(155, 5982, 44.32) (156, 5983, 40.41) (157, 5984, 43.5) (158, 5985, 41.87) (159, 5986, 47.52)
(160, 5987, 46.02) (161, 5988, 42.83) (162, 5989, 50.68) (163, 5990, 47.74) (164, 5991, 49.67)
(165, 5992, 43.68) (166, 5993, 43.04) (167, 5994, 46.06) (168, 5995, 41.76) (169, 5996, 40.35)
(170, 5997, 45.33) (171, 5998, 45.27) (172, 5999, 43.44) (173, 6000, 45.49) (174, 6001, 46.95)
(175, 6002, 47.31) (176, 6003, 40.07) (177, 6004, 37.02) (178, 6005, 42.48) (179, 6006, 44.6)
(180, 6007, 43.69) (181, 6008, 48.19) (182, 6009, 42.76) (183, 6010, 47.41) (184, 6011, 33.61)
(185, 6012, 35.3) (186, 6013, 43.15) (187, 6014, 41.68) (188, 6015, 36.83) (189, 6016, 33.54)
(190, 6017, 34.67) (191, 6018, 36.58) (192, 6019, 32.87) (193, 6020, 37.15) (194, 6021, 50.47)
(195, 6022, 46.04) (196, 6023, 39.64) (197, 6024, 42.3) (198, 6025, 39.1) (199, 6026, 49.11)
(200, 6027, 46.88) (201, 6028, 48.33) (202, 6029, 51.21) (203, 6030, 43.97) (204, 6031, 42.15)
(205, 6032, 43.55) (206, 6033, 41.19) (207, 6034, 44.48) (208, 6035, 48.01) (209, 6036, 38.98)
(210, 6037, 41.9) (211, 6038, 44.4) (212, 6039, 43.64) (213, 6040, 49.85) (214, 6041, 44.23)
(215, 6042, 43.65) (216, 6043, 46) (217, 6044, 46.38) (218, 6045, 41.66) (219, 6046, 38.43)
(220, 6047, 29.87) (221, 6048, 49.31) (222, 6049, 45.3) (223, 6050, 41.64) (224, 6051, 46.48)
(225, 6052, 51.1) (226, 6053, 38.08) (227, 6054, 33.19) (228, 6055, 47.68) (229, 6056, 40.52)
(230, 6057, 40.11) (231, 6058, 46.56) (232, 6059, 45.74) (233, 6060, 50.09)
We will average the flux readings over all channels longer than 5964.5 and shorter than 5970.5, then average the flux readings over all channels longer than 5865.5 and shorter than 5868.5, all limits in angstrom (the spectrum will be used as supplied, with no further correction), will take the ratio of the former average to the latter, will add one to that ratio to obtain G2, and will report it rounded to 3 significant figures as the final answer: 1.96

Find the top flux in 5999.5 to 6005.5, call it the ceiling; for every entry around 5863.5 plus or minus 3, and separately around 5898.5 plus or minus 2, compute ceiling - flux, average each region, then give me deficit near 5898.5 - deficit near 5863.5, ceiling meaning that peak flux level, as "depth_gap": 8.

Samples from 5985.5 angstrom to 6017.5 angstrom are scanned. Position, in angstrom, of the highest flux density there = 5989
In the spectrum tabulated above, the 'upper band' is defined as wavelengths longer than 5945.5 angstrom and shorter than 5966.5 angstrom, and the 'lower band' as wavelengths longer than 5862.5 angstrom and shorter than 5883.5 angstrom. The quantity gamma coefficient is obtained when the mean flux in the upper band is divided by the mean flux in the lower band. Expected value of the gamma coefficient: 0.97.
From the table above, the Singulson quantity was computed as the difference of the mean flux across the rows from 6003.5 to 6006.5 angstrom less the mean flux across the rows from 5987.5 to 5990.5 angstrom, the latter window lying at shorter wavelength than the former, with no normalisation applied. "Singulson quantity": -5.7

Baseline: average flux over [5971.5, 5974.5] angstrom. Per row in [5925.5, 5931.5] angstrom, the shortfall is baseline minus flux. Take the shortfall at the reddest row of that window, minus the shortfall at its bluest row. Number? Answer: 2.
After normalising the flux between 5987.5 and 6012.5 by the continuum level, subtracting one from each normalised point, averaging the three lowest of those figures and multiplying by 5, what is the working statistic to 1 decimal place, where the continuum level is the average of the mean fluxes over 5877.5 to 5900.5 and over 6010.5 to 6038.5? -0.5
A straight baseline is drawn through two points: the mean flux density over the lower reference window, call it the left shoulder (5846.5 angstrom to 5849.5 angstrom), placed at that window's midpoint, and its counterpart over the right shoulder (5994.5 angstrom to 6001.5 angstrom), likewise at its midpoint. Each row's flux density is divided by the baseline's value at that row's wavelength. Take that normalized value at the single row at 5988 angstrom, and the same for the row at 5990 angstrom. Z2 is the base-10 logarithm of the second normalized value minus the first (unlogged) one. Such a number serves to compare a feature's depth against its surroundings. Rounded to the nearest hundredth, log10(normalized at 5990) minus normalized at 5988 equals -0.94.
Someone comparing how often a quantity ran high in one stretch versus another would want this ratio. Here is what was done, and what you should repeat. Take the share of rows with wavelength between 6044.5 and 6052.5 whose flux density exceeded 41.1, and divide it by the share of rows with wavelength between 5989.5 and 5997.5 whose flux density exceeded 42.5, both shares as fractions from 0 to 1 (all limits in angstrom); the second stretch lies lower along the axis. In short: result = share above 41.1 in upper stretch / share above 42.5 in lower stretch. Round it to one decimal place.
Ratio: 1.0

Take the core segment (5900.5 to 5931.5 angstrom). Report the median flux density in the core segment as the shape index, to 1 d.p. 42.1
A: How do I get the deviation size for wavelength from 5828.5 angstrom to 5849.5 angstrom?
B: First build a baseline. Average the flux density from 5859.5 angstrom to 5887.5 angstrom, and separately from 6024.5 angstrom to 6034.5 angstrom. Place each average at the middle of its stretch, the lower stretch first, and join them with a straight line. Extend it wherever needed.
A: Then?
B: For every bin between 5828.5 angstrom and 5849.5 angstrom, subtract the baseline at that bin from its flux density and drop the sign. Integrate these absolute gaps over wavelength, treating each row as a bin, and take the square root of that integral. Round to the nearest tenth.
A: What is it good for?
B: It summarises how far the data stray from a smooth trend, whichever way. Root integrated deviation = 8.8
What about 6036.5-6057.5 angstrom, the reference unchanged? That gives 9.3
